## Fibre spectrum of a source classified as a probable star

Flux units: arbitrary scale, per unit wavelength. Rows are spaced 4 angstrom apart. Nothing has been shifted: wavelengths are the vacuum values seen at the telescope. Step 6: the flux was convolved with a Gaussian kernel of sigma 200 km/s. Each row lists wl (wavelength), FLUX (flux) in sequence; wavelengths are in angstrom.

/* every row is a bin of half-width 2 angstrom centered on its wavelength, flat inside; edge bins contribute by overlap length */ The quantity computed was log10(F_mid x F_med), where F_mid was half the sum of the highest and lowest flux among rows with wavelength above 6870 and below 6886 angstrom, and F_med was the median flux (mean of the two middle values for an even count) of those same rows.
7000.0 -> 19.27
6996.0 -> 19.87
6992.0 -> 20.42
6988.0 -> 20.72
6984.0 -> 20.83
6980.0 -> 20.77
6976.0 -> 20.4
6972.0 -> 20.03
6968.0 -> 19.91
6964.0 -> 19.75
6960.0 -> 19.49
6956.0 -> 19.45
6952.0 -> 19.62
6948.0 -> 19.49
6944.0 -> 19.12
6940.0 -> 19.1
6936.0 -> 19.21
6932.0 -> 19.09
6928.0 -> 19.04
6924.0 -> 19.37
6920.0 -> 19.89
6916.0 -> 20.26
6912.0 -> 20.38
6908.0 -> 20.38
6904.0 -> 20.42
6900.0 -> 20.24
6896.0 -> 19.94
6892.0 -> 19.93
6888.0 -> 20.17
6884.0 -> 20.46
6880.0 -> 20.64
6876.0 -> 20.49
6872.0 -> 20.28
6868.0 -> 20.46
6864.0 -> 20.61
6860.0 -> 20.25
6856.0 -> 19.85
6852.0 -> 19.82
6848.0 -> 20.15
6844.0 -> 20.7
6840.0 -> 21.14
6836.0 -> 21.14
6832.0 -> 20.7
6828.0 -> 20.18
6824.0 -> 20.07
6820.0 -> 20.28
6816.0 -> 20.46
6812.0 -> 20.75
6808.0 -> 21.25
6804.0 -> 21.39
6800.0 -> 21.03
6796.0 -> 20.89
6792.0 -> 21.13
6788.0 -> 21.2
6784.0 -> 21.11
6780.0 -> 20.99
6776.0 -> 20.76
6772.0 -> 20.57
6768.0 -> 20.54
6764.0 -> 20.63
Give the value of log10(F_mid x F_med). 2.62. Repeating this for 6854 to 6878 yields 2.61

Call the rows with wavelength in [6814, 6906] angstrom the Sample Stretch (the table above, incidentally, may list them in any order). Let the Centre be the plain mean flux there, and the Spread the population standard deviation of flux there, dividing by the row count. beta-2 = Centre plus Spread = 20.7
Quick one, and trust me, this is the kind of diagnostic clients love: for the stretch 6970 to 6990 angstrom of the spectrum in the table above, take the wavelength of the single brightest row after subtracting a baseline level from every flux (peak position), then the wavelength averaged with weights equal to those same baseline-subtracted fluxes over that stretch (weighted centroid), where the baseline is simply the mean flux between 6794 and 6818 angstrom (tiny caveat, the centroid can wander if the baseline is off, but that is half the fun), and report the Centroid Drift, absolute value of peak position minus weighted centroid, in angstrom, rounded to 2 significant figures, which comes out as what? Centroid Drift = 7.5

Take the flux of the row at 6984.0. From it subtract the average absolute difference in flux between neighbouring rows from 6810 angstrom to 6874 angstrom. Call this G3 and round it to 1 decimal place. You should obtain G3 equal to 20.6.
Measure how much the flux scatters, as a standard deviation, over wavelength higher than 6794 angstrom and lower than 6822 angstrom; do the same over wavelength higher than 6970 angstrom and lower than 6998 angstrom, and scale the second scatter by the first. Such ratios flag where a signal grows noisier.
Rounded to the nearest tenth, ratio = 0.9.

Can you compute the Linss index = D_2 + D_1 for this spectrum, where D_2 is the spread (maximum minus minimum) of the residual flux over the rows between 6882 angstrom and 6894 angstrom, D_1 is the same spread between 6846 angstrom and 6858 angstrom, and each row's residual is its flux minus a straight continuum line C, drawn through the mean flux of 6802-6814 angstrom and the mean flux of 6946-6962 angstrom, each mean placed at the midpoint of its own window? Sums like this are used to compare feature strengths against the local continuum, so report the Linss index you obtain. 0.73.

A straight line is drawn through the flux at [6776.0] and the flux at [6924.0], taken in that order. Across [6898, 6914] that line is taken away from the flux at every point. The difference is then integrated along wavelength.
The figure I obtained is 13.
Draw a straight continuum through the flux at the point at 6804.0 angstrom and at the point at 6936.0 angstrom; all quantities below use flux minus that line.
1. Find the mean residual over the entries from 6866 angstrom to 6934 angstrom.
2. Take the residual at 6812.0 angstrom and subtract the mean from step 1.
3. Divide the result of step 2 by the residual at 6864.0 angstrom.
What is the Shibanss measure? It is -3.7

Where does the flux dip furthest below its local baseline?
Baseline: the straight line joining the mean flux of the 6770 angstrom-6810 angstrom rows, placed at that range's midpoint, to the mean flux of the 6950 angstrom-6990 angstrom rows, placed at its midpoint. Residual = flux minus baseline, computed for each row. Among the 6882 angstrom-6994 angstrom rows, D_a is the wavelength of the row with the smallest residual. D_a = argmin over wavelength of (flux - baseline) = 6928.0 angstrom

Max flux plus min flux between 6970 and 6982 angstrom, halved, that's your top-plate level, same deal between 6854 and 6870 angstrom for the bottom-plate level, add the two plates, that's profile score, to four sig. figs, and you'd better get 40.63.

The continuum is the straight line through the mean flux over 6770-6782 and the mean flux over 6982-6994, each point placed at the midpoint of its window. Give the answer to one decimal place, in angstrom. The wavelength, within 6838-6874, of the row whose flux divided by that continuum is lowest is 6852.0 angstrom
